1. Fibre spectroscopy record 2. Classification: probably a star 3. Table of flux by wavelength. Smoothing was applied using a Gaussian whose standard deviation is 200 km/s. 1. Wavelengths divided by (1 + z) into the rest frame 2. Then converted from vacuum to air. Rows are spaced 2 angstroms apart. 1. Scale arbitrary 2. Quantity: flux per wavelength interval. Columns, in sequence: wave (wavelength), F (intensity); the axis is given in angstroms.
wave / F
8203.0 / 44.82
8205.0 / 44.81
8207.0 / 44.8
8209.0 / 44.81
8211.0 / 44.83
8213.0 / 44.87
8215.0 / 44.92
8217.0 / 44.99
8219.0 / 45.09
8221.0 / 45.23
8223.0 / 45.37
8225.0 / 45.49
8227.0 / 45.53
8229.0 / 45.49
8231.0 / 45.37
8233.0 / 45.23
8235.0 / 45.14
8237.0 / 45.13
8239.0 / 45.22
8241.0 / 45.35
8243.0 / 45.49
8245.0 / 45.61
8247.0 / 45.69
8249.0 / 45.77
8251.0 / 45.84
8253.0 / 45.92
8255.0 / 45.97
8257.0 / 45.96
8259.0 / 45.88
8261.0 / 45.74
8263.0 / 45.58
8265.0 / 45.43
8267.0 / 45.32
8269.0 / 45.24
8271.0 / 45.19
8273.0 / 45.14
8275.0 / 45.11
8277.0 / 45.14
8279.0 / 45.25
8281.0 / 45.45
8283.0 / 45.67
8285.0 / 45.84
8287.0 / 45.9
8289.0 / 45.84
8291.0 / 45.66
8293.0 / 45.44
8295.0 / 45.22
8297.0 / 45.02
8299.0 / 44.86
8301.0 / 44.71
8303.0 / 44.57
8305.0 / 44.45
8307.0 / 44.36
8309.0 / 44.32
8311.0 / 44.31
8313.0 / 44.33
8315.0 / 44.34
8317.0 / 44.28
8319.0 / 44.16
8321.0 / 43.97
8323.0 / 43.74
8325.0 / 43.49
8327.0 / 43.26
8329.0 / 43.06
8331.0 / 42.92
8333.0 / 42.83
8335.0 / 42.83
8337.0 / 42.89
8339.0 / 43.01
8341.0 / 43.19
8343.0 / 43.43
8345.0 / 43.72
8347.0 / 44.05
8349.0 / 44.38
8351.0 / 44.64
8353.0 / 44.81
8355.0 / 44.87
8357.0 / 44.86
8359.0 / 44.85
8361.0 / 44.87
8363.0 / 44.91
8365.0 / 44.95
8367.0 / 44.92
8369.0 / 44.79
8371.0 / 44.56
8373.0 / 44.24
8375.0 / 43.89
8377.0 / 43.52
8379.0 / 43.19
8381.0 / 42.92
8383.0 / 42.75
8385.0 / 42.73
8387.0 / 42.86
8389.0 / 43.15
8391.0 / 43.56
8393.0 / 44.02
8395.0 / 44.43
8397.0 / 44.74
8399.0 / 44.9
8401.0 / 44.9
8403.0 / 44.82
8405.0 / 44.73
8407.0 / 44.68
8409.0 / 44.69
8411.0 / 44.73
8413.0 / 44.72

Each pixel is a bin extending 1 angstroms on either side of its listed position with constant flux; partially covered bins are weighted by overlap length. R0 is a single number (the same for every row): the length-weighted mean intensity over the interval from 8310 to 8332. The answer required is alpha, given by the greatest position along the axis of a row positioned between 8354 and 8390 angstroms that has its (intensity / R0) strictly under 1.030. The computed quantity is 8389.0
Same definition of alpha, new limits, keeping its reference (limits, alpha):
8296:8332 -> 8331.0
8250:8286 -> 8275.0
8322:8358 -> 8357.0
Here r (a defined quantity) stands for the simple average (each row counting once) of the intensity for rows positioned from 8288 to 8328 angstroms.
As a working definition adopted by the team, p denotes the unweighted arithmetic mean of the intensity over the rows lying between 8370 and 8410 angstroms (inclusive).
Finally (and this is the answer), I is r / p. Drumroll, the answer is 1.01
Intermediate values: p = 44.0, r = 44.5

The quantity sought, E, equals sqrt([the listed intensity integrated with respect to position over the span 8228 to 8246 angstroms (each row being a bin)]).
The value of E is 28.6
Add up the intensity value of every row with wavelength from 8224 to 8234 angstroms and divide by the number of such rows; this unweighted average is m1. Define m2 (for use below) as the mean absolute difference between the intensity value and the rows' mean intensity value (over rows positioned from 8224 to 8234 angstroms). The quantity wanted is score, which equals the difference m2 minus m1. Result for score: -45.32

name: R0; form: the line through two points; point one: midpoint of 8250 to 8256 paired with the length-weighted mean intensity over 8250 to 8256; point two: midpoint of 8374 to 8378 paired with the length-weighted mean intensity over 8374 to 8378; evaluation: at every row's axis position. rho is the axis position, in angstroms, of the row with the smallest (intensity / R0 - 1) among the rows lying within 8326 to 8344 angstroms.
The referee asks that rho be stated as 8333.0 angstroms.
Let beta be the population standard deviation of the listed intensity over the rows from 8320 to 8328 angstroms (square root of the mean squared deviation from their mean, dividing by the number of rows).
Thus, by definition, 0.27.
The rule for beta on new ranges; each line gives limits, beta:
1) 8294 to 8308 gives 0.29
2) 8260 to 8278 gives 0.21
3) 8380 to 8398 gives 0.72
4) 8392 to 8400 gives 0.34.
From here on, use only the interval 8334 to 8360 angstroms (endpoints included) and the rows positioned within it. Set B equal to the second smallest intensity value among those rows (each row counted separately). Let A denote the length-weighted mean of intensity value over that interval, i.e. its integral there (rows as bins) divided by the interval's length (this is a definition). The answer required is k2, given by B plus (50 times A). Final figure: 2241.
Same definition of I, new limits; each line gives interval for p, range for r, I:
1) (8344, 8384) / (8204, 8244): 1.02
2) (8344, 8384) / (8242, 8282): 1.03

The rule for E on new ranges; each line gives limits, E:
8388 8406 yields 28.3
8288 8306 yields 28.5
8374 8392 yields 27.9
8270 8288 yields 28.6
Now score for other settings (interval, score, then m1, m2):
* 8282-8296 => -45.47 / 45.7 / 0.18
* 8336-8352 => -43.13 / 43.7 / 0.53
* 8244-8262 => -45.72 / 45.8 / 0.10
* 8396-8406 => -44.75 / 44.8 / 0.07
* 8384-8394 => -42.84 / 43.3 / 0.42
